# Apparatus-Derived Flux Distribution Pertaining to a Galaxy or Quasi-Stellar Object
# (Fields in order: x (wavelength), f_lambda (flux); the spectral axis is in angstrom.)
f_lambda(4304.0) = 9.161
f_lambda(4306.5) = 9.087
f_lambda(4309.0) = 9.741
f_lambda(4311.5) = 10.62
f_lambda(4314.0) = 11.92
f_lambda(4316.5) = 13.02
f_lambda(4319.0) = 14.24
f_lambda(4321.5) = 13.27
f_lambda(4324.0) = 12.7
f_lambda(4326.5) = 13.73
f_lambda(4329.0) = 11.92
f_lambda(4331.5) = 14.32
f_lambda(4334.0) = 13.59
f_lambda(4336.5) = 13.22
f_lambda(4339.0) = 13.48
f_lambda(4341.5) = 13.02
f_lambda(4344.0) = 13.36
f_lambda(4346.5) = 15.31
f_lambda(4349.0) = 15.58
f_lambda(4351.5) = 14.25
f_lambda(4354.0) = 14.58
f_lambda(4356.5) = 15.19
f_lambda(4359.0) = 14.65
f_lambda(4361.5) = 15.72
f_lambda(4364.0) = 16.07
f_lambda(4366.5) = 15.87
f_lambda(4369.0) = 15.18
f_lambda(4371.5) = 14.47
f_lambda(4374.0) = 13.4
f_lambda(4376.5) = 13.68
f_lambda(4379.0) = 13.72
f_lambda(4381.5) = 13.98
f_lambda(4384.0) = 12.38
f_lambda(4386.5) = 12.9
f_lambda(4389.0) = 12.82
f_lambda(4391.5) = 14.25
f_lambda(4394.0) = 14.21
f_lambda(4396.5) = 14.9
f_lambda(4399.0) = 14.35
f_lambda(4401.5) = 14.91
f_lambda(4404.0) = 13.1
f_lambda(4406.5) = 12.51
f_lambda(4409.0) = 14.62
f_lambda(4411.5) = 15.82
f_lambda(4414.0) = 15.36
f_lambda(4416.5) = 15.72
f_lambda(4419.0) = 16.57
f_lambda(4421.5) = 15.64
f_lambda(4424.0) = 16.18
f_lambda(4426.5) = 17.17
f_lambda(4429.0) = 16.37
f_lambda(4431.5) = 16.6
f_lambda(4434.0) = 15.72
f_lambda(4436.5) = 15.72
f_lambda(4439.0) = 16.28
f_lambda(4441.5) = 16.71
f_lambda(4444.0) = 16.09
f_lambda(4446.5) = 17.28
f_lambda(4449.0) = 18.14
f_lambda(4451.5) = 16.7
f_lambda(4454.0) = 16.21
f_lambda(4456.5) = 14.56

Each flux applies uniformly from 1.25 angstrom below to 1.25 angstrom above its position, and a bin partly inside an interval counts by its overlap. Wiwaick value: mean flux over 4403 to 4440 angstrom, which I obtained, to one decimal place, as 15.6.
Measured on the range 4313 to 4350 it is 13.5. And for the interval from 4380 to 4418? 14.1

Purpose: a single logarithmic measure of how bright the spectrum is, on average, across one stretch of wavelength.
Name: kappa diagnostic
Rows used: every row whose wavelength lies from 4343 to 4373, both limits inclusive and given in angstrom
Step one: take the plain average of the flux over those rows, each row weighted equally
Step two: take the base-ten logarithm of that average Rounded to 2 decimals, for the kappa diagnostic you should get 1.18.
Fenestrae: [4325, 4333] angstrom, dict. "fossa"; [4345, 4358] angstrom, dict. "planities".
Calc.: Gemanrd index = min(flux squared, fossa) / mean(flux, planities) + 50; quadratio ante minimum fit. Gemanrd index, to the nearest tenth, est 59.5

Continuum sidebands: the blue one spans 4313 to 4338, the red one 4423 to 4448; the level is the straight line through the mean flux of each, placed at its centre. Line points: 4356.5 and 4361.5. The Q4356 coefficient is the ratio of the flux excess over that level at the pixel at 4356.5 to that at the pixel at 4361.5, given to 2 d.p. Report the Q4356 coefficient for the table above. 0.74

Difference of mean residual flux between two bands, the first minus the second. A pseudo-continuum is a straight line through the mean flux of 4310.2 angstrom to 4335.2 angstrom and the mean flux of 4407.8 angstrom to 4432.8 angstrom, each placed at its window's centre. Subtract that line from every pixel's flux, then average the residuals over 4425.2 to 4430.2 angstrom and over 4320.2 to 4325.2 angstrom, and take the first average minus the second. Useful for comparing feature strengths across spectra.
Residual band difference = 0.5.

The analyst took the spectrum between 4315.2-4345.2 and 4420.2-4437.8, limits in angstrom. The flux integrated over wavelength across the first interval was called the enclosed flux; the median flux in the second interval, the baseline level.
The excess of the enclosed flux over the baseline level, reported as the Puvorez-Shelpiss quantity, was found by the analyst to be 383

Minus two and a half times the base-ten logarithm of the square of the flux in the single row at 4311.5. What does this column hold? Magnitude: -5.13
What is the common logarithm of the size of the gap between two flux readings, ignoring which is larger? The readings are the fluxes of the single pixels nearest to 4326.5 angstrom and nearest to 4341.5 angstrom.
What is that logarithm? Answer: -0.1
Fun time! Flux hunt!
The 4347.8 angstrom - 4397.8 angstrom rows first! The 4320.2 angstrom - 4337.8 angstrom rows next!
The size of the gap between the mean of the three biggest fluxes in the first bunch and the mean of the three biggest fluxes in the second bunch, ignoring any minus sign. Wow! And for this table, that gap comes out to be 2.0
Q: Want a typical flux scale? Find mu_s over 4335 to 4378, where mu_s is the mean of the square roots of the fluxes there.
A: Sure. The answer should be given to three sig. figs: 3.81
